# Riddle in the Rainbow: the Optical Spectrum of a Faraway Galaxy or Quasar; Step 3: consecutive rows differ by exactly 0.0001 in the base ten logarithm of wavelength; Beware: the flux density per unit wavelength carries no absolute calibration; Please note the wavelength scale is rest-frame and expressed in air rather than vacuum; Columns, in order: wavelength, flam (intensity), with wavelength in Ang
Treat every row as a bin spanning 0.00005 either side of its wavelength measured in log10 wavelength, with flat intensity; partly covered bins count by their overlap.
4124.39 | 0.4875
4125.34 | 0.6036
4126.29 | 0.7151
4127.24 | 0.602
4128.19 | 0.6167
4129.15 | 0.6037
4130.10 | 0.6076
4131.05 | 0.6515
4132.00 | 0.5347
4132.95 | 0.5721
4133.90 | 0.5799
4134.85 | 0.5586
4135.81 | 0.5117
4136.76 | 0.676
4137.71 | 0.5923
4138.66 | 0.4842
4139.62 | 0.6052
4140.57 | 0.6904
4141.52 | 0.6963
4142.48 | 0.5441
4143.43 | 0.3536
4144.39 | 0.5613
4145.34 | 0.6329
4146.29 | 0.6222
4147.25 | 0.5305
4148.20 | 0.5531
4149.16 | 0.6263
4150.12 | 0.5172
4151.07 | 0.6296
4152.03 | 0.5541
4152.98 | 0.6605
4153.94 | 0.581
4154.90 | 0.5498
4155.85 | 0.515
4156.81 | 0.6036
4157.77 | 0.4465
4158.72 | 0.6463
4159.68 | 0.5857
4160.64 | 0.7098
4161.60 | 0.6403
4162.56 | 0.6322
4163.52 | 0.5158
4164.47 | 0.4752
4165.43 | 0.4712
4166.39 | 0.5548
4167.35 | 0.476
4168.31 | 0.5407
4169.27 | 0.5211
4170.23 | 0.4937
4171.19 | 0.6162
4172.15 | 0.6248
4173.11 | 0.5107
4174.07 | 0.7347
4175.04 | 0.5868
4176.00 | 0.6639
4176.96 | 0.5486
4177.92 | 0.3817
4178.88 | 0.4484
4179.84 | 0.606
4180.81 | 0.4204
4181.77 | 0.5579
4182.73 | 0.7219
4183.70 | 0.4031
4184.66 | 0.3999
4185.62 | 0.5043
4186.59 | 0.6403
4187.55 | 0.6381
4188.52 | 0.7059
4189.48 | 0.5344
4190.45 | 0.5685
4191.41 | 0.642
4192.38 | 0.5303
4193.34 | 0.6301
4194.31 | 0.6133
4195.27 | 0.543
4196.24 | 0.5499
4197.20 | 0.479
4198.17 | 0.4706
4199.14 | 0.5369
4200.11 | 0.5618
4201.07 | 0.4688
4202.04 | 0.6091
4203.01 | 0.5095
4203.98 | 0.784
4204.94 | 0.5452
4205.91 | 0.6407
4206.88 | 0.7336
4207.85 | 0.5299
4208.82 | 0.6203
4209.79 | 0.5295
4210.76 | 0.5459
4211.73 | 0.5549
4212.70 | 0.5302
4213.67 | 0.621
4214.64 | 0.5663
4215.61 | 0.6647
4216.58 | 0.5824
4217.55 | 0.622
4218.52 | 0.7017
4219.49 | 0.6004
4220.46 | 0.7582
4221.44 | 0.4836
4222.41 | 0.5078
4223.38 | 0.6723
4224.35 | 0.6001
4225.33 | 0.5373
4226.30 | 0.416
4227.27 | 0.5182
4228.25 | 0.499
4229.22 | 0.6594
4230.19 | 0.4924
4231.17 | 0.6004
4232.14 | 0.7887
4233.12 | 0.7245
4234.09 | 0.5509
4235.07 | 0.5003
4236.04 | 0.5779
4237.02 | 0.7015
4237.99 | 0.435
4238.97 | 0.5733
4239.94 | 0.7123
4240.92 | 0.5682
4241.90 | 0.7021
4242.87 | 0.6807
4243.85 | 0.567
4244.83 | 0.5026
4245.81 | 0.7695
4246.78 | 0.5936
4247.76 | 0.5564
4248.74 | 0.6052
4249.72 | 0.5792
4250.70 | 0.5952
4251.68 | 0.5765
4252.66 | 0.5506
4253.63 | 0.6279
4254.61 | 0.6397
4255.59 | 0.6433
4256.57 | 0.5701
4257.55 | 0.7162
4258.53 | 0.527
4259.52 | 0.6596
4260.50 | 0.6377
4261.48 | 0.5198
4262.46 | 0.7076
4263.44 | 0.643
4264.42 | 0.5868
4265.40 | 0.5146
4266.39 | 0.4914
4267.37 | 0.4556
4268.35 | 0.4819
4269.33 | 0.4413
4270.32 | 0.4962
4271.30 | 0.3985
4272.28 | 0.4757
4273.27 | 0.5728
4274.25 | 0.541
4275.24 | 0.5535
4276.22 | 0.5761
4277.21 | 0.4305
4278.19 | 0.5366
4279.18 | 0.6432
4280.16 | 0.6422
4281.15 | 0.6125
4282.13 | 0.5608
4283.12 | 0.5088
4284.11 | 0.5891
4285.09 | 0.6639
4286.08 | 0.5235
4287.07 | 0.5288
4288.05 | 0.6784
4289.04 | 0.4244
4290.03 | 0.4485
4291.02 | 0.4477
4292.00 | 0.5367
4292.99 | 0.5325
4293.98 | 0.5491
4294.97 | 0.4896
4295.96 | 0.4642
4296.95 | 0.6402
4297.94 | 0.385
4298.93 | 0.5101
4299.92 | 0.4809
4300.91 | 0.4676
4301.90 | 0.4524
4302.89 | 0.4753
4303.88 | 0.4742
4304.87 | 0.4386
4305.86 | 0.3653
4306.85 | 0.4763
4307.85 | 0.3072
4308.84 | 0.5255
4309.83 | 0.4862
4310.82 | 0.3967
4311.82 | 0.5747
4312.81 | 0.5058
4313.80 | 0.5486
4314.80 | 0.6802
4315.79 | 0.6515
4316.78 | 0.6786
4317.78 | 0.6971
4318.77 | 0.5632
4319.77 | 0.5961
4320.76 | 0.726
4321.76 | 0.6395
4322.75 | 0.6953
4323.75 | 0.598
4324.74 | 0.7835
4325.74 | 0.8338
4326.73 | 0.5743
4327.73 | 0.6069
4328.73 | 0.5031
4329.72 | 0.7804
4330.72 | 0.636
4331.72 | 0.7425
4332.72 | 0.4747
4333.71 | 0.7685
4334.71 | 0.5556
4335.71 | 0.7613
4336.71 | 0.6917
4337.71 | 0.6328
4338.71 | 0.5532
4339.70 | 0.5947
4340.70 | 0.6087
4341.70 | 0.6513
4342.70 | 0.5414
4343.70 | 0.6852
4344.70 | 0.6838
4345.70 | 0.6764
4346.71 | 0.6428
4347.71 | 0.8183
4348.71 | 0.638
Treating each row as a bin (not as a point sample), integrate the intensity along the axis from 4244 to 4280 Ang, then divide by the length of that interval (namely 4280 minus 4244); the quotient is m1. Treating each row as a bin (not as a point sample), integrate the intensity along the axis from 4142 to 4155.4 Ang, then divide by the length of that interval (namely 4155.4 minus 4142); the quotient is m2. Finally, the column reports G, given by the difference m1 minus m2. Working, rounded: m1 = 0.57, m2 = 0.57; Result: 0.00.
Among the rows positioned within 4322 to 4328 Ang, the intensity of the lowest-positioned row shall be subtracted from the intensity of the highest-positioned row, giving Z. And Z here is -0.09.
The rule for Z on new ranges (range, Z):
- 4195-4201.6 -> -0.07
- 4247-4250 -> 0.02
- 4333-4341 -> -0.16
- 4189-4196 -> 0.01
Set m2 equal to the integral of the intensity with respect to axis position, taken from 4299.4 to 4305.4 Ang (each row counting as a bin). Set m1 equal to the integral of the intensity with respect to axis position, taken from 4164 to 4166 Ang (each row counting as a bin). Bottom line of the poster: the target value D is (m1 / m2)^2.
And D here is 0.1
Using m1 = 1.0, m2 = 2.8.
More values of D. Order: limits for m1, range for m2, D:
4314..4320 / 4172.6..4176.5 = 2.5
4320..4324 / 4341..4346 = 0.7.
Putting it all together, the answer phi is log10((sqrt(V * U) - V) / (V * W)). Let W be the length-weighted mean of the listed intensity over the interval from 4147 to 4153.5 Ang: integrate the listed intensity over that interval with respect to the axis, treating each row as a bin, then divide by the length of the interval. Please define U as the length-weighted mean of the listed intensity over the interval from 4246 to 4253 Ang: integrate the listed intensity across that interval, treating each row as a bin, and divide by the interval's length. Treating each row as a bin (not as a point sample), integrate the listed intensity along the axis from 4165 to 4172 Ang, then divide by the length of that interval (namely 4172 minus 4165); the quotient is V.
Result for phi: -1.04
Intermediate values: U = 0.59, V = 0.53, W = 0.58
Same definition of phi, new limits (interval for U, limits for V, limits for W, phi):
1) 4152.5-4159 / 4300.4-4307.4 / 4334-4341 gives -0.70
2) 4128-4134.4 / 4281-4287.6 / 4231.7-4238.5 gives -1.44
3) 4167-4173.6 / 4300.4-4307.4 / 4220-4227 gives -0.76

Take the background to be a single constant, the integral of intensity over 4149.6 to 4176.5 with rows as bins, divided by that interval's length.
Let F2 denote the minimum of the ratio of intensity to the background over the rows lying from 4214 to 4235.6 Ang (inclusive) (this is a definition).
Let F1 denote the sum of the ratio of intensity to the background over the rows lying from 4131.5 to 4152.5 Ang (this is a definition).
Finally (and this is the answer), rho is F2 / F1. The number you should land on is 0.0329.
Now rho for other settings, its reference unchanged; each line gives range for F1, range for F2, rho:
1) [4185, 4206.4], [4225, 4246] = 0.0327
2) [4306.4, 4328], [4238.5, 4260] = 0.0382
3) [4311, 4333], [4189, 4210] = 0.0333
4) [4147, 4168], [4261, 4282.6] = 0.0319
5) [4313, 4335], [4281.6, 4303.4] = 0.0269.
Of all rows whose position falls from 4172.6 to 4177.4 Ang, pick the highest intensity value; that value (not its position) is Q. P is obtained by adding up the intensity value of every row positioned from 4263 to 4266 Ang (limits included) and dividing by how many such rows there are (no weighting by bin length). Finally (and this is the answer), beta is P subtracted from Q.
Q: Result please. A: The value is 0.15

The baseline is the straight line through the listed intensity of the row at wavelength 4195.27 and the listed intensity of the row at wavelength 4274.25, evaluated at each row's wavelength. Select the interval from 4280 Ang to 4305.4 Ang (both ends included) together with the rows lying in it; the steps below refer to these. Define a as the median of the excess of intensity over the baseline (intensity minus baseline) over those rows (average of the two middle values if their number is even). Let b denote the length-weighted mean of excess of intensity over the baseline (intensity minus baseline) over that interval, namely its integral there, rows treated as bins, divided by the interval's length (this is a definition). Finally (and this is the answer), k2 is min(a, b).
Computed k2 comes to -0.03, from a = -0.03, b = -0.022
